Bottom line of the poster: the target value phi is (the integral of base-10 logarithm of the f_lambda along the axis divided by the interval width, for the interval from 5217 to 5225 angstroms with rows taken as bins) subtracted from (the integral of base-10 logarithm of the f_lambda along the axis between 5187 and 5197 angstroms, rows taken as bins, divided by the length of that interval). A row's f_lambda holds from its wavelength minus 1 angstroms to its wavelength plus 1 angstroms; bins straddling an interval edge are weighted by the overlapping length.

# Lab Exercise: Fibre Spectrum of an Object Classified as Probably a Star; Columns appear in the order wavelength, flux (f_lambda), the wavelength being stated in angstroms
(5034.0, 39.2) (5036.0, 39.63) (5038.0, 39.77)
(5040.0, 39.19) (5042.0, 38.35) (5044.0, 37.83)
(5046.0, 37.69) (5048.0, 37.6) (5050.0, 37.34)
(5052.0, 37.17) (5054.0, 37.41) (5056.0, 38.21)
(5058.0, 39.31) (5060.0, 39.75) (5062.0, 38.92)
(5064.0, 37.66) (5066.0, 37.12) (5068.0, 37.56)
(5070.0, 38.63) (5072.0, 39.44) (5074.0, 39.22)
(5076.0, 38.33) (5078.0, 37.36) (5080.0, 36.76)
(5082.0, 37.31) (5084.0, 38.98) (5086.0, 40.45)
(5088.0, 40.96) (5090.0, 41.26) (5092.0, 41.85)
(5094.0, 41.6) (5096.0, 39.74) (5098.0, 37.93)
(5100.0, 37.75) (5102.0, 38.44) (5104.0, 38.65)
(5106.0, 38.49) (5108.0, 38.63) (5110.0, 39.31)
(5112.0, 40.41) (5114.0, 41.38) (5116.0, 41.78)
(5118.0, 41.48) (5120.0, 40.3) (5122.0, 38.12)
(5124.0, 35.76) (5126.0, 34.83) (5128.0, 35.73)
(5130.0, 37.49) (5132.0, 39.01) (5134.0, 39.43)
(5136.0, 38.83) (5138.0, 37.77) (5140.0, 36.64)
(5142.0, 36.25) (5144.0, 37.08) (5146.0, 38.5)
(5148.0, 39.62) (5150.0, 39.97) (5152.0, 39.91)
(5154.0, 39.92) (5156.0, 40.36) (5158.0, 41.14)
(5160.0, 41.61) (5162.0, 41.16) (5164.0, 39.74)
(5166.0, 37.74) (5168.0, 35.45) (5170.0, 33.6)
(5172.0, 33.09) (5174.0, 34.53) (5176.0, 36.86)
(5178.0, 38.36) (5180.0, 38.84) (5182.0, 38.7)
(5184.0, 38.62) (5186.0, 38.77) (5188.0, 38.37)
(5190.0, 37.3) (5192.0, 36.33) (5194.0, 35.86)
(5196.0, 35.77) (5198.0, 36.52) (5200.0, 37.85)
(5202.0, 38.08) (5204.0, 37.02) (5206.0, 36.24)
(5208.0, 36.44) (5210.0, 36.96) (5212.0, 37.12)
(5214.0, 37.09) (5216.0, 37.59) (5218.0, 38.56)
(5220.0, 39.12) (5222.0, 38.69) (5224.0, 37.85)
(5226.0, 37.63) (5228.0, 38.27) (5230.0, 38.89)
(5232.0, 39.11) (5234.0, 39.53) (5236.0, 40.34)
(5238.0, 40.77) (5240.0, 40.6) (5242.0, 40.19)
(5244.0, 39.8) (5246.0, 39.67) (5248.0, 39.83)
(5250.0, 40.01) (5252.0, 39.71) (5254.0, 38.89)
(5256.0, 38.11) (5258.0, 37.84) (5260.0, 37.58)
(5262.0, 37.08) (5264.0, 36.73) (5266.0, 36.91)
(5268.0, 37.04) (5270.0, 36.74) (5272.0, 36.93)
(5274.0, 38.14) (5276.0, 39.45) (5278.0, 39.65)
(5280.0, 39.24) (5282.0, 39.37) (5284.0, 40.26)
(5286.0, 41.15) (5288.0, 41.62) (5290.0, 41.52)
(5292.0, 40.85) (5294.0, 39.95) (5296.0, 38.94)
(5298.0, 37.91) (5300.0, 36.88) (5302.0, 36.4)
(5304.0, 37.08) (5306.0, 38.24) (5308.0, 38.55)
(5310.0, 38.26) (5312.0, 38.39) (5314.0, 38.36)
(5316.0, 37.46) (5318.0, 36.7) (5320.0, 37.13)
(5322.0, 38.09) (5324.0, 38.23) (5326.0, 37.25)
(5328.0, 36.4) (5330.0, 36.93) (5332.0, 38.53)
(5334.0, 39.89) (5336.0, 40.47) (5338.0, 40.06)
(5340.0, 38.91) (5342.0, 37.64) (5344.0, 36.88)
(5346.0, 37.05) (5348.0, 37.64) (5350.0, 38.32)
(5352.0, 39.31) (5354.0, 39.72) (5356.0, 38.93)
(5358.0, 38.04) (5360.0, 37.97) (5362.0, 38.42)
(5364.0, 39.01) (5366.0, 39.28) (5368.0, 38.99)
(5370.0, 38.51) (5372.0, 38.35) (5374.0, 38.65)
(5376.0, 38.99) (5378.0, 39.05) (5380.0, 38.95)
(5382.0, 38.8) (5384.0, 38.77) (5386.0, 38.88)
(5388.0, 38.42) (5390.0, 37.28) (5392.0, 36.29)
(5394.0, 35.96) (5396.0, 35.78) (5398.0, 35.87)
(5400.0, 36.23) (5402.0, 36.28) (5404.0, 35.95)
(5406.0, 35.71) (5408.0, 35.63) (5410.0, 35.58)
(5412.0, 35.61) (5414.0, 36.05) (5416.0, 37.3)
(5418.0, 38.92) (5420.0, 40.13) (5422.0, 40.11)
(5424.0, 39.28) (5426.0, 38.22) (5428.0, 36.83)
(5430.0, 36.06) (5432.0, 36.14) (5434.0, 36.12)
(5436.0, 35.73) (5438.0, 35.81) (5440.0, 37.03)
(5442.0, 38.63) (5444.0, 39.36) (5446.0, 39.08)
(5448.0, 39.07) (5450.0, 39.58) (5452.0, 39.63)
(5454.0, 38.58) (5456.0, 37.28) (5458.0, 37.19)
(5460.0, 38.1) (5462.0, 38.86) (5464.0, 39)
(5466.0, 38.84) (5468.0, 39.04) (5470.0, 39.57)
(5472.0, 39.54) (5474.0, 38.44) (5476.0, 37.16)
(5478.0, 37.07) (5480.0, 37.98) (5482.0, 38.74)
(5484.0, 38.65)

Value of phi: -0.02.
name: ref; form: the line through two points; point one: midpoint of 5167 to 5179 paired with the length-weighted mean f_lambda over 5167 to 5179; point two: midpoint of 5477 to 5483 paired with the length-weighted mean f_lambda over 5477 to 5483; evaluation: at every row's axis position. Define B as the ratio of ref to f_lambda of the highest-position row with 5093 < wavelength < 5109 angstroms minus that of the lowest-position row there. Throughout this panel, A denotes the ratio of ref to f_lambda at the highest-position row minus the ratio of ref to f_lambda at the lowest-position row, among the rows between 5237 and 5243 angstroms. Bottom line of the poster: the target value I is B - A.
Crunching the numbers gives 0.05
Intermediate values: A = 0.01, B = 0.07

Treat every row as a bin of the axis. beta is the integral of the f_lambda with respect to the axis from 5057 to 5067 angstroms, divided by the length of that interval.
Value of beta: 39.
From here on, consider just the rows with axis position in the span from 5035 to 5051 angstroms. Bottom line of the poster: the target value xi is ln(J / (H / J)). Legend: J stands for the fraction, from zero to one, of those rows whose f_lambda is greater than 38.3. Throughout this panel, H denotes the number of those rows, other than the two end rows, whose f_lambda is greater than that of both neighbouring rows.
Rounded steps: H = 1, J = 0.50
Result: -1.4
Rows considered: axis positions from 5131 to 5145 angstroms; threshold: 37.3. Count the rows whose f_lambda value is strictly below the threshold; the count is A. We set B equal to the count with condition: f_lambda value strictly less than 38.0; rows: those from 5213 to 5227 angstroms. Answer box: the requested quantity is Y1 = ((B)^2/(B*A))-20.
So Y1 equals -18.7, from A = 3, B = 4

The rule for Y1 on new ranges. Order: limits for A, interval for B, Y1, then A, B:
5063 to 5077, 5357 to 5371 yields -19.0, 1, 1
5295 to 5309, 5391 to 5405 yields -17.7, 3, 7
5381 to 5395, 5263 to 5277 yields -18.3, 3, 5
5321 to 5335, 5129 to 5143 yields -18.7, 3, 4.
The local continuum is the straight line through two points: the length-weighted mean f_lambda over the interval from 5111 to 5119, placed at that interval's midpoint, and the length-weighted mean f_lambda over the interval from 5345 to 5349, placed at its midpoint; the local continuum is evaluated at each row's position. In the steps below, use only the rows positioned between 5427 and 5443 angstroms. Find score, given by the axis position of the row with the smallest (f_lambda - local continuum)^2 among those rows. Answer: 5438.0 angstroms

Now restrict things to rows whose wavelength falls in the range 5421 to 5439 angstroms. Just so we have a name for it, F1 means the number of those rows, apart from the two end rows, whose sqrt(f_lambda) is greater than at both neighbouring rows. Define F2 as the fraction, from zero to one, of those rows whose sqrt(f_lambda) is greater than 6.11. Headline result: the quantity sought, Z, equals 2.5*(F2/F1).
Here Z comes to 0.8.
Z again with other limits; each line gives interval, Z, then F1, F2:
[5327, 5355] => 1.8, 1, 0.71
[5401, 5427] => 1.0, 1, 0.38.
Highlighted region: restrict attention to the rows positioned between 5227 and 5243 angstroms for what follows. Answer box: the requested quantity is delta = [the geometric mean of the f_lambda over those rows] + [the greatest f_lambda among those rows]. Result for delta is 80.5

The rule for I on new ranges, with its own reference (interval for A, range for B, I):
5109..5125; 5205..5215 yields -0.11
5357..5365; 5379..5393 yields 0.10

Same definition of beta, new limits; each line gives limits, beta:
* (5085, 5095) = 41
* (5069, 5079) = 39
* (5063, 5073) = 38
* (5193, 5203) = 37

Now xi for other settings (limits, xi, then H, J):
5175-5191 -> -1.3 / 2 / 0.75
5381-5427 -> -3.2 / 3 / 0.35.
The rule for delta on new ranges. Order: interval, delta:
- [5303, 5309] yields 76.5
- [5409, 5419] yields 75.6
